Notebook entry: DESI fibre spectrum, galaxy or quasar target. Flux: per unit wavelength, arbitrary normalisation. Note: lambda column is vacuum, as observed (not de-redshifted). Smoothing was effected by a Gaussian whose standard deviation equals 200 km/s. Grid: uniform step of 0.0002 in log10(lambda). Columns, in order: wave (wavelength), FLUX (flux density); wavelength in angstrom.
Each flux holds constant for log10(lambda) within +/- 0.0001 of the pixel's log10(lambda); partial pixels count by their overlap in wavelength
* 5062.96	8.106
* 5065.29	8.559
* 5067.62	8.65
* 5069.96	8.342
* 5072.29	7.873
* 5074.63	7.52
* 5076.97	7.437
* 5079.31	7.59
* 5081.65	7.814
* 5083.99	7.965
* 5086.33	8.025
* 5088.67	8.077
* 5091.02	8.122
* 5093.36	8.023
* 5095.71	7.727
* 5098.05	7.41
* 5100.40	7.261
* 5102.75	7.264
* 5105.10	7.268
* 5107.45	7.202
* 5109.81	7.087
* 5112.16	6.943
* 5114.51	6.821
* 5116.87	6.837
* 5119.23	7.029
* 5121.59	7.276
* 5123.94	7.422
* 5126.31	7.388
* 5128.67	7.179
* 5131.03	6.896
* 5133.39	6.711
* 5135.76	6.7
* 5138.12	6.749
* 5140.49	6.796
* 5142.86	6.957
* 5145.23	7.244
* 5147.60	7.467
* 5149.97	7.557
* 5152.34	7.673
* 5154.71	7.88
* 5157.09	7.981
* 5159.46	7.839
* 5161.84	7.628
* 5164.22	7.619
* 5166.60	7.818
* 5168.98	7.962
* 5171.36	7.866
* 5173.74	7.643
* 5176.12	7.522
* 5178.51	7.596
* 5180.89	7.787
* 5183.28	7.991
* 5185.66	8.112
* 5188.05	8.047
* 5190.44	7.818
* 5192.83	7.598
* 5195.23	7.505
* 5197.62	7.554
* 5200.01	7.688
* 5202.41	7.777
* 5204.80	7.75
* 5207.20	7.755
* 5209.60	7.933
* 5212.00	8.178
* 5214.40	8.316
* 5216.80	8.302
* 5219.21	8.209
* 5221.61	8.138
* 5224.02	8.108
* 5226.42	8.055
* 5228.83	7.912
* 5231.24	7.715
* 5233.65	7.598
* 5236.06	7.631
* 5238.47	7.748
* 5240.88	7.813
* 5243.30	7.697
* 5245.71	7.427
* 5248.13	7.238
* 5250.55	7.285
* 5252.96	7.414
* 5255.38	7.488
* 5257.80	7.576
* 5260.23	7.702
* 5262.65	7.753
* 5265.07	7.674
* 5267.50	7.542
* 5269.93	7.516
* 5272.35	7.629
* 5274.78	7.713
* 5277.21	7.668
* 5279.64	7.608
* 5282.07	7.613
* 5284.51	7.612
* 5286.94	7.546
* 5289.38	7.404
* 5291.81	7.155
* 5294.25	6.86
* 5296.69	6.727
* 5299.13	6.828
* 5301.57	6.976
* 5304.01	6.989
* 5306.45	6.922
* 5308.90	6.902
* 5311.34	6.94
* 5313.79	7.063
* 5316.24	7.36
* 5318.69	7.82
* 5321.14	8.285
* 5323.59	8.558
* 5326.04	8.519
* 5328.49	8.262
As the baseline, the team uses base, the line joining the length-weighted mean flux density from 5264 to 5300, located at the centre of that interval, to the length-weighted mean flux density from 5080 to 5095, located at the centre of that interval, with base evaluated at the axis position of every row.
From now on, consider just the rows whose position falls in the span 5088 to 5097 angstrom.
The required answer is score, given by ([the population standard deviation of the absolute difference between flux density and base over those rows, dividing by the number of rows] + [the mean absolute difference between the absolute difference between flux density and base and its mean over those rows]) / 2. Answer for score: 0.06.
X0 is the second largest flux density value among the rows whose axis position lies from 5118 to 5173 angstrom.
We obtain 7.962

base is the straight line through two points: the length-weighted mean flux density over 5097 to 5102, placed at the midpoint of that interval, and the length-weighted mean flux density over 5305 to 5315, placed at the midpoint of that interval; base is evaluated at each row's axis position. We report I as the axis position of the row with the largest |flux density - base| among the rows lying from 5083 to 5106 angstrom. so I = 5091.02 angstrom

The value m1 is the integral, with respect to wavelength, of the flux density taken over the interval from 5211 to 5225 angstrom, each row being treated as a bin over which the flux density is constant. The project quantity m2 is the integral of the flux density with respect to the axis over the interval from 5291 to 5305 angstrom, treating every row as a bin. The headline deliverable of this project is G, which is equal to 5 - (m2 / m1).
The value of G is 4.16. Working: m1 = 115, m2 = 97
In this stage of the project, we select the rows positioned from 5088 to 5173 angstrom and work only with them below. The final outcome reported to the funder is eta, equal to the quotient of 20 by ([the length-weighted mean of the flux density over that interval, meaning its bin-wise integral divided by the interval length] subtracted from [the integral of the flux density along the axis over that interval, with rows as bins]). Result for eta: 0.03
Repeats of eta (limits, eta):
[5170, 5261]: 0.03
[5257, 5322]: 0.04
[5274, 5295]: 0.13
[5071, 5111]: 0.07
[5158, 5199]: 0.06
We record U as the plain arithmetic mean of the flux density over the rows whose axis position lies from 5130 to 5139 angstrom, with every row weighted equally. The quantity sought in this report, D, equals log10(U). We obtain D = 0.830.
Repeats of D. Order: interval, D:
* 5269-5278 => 0.883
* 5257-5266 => 0.885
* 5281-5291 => 0.878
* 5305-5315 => 0.842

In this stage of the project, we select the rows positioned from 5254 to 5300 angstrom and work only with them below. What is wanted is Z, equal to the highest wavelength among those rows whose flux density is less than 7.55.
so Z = 5299.13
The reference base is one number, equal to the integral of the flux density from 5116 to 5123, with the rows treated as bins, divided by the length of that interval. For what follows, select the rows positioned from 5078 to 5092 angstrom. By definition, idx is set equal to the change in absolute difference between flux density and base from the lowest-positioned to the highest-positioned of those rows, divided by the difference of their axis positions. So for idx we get 0.05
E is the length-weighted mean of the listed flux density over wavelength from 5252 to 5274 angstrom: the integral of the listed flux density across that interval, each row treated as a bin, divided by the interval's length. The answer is 7.59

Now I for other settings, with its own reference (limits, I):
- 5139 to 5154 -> 5140.49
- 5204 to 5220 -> 5214.40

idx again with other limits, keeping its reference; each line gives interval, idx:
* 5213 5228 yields -0.02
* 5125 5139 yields 0.00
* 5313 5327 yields 0.12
